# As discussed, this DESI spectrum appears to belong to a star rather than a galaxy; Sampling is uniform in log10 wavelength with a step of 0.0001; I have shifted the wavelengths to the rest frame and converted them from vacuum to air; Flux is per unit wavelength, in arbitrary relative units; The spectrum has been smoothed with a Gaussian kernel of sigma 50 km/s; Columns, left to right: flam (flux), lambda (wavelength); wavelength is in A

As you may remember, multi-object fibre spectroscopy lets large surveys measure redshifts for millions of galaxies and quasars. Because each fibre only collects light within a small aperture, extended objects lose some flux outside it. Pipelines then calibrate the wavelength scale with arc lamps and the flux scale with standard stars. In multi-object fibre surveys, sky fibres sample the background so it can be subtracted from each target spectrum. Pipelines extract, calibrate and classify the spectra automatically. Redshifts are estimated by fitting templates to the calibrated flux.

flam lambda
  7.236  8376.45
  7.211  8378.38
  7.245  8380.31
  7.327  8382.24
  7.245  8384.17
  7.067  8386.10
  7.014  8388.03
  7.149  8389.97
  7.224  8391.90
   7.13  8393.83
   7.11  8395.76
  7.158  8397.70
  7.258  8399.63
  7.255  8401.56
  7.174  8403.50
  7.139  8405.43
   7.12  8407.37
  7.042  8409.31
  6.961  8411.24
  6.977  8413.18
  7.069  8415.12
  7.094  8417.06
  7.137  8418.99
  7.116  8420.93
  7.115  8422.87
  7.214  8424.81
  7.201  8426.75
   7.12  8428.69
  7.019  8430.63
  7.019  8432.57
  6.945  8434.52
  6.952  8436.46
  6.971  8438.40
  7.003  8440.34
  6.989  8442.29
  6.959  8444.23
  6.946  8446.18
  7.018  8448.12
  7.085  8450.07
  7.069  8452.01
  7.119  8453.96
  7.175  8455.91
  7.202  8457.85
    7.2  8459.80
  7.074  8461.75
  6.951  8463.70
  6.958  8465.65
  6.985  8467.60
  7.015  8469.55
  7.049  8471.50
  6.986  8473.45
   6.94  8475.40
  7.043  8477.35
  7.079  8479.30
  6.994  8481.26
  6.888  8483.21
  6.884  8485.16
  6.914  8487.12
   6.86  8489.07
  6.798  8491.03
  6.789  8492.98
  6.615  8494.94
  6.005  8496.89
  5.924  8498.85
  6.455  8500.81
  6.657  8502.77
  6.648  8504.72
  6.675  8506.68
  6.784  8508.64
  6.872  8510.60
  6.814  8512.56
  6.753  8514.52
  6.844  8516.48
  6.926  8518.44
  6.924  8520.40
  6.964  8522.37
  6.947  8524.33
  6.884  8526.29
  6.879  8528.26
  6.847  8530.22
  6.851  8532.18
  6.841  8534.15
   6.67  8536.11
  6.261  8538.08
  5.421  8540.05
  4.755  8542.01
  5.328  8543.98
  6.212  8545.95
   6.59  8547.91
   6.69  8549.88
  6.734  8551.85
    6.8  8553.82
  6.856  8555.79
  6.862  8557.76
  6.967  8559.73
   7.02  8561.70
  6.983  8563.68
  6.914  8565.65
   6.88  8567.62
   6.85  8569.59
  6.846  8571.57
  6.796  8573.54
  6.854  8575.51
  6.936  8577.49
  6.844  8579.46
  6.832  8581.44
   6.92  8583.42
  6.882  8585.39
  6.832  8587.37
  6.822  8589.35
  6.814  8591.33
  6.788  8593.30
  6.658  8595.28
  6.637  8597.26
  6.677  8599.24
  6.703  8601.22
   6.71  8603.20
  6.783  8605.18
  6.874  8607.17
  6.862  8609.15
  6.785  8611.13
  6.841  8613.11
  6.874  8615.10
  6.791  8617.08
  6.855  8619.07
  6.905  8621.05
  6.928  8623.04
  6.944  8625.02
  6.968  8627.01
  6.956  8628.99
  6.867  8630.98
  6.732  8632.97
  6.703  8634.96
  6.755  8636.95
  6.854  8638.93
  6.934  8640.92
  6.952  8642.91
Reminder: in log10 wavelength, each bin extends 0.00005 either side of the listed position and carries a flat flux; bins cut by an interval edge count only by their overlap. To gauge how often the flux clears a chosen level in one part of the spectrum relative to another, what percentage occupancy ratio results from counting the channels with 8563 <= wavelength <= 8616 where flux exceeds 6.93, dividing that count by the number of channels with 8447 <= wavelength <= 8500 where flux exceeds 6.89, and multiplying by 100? 11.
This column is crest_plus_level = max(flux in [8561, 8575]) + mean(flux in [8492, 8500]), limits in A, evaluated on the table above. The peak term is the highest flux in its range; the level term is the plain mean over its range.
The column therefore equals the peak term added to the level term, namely 13.4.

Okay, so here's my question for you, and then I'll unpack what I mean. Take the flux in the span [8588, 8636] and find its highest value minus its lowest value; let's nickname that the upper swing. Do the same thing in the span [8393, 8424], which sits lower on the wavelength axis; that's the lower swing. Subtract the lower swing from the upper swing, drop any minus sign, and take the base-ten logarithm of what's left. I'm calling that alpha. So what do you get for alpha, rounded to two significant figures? -1.5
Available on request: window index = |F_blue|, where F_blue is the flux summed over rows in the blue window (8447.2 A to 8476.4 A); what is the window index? 106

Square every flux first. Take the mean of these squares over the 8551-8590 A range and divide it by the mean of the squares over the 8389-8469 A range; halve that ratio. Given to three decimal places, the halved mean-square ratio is 0.471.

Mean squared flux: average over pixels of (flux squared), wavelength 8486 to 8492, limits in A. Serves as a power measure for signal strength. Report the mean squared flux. 47.0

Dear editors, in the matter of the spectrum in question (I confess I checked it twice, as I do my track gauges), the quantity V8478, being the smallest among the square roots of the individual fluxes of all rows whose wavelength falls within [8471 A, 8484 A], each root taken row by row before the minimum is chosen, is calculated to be 2.62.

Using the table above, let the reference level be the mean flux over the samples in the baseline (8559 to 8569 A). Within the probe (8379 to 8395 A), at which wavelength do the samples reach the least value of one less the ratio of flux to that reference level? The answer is 8382.24 A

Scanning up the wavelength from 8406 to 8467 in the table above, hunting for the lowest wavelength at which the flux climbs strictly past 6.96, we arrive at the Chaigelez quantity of 8407.37 A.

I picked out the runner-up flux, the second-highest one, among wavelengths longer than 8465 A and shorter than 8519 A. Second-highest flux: 7.049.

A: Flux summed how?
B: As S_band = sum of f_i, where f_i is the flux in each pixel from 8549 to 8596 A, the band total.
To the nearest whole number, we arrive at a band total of 164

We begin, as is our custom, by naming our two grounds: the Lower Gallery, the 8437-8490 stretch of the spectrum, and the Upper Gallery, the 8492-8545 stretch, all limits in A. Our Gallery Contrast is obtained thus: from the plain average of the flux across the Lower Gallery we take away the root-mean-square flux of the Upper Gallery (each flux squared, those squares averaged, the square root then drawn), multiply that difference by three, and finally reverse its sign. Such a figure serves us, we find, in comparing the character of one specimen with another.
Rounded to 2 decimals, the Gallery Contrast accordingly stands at -1.38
